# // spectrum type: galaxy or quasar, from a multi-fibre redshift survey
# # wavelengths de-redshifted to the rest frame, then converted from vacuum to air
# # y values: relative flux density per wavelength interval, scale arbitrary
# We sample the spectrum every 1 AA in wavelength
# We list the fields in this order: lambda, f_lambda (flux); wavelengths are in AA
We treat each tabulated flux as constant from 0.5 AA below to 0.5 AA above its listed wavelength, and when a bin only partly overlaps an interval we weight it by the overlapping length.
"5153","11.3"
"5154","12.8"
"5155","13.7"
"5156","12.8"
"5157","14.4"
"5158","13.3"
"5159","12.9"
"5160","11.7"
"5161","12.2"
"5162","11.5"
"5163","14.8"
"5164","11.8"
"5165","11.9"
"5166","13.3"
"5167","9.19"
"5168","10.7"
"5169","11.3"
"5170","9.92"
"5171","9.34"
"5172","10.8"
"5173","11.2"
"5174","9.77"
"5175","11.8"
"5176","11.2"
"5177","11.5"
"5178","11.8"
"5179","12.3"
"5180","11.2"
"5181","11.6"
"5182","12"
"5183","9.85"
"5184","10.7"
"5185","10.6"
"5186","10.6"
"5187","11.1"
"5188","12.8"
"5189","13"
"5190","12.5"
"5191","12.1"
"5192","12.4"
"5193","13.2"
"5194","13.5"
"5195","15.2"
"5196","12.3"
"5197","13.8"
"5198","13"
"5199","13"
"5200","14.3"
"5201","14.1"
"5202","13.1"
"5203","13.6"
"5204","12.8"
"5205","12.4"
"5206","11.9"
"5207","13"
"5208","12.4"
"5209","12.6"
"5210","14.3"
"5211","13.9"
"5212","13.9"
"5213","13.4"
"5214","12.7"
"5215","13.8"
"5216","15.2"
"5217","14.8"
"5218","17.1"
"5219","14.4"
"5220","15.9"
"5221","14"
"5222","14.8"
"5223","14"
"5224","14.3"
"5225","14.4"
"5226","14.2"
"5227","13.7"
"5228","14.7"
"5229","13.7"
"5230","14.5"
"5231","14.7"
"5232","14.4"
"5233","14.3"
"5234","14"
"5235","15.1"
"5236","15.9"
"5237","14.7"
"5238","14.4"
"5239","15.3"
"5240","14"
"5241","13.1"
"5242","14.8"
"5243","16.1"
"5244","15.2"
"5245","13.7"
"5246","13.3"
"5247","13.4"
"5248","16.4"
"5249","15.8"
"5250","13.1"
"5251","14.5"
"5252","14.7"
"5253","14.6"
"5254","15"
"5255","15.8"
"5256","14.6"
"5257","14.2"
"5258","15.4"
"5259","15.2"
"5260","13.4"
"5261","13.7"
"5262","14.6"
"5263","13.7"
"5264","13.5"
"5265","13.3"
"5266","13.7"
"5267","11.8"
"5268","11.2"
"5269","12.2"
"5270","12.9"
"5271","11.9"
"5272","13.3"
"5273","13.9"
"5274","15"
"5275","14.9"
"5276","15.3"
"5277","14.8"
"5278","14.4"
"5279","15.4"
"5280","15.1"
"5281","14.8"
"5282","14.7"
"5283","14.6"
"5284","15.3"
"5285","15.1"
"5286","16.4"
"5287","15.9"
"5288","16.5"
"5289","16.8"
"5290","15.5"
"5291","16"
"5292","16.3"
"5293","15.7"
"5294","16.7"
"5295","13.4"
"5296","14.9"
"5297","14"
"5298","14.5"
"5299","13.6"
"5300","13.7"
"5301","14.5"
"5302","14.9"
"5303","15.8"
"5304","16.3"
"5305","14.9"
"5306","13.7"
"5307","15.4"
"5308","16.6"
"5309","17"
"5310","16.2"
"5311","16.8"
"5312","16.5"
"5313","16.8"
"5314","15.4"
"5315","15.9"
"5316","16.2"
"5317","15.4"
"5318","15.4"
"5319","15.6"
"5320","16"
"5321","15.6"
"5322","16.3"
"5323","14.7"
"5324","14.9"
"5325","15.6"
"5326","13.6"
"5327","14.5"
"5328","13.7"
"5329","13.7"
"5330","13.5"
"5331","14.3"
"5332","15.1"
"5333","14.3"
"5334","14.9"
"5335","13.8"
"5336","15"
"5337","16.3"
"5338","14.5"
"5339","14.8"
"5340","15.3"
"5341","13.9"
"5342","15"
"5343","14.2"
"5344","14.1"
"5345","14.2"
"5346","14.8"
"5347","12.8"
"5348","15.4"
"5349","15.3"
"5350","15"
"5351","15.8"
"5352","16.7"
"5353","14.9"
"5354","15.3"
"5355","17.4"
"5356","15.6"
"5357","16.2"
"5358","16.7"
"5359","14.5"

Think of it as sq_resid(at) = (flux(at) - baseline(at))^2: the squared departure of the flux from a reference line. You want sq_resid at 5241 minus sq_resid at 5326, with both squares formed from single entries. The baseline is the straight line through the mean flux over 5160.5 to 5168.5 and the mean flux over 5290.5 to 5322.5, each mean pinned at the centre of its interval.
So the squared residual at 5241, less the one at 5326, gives -5.2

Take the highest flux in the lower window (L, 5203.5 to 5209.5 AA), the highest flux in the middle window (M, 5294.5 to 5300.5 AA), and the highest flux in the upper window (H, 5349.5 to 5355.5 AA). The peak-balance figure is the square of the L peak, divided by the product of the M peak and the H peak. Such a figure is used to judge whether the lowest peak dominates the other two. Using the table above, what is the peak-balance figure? 0.65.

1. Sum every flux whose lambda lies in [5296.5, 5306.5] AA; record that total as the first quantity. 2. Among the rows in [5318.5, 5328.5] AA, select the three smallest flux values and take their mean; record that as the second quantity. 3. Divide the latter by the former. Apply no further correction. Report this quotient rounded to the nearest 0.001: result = 0.095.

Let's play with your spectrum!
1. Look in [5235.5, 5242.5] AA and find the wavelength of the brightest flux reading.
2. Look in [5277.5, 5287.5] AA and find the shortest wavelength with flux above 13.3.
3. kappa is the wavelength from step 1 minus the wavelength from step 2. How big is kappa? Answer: -42 AA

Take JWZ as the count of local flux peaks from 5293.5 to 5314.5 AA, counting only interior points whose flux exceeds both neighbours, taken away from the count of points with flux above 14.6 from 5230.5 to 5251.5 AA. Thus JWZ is 4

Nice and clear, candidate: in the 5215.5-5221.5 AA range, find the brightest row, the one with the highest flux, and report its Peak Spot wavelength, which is 5218 AA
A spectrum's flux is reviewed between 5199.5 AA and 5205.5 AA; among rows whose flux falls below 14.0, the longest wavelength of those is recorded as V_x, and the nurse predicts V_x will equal 5205 AA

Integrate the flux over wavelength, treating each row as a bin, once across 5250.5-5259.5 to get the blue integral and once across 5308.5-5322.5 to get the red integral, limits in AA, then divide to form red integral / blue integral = 1.7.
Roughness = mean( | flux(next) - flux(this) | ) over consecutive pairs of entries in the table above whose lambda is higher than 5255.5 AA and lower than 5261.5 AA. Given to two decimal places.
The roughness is 0.78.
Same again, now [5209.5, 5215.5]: 0.54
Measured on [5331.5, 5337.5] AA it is 1.00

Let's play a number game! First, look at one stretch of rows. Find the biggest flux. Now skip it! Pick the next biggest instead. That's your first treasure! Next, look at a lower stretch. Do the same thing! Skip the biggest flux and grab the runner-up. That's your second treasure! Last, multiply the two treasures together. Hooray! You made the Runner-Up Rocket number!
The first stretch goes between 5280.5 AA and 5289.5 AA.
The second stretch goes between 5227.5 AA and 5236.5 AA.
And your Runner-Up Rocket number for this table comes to 249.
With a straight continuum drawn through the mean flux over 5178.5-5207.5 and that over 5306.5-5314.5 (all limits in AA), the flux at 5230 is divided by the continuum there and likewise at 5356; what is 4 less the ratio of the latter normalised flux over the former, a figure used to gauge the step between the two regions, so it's 3.17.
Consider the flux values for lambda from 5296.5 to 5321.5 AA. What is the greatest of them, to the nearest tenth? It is 17.0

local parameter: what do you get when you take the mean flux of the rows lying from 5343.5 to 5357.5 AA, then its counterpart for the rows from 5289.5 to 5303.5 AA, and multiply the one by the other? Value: 228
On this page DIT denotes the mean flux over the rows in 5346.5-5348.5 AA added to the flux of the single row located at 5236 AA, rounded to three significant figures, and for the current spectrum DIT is 30.0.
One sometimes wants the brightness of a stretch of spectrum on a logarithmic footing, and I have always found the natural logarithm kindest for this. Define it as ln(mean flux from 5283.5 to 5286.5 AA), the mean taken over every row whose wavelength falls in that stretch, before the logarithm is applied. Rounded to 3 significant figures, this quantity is 2.75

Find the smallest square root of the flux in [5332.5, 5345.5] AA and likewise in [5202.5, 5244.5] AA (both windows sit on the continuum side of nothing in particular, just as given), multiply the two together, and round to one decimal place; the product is 12.8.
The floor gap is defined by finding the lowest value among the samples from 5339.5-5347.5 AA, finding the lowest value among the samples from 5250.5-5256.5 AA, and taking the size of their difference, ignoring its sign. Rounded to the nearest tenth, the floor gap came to 1.7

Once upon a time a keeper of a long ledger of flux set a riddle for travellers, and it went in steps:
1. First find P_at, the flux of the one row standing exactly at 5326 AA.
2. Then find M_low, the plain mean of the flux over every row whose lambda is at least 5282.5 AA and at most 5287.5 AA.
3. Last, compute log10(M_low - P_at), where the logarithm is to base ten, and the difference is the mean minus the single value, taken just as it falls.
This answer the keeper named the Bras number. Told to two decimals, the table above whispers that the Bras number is 0.27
